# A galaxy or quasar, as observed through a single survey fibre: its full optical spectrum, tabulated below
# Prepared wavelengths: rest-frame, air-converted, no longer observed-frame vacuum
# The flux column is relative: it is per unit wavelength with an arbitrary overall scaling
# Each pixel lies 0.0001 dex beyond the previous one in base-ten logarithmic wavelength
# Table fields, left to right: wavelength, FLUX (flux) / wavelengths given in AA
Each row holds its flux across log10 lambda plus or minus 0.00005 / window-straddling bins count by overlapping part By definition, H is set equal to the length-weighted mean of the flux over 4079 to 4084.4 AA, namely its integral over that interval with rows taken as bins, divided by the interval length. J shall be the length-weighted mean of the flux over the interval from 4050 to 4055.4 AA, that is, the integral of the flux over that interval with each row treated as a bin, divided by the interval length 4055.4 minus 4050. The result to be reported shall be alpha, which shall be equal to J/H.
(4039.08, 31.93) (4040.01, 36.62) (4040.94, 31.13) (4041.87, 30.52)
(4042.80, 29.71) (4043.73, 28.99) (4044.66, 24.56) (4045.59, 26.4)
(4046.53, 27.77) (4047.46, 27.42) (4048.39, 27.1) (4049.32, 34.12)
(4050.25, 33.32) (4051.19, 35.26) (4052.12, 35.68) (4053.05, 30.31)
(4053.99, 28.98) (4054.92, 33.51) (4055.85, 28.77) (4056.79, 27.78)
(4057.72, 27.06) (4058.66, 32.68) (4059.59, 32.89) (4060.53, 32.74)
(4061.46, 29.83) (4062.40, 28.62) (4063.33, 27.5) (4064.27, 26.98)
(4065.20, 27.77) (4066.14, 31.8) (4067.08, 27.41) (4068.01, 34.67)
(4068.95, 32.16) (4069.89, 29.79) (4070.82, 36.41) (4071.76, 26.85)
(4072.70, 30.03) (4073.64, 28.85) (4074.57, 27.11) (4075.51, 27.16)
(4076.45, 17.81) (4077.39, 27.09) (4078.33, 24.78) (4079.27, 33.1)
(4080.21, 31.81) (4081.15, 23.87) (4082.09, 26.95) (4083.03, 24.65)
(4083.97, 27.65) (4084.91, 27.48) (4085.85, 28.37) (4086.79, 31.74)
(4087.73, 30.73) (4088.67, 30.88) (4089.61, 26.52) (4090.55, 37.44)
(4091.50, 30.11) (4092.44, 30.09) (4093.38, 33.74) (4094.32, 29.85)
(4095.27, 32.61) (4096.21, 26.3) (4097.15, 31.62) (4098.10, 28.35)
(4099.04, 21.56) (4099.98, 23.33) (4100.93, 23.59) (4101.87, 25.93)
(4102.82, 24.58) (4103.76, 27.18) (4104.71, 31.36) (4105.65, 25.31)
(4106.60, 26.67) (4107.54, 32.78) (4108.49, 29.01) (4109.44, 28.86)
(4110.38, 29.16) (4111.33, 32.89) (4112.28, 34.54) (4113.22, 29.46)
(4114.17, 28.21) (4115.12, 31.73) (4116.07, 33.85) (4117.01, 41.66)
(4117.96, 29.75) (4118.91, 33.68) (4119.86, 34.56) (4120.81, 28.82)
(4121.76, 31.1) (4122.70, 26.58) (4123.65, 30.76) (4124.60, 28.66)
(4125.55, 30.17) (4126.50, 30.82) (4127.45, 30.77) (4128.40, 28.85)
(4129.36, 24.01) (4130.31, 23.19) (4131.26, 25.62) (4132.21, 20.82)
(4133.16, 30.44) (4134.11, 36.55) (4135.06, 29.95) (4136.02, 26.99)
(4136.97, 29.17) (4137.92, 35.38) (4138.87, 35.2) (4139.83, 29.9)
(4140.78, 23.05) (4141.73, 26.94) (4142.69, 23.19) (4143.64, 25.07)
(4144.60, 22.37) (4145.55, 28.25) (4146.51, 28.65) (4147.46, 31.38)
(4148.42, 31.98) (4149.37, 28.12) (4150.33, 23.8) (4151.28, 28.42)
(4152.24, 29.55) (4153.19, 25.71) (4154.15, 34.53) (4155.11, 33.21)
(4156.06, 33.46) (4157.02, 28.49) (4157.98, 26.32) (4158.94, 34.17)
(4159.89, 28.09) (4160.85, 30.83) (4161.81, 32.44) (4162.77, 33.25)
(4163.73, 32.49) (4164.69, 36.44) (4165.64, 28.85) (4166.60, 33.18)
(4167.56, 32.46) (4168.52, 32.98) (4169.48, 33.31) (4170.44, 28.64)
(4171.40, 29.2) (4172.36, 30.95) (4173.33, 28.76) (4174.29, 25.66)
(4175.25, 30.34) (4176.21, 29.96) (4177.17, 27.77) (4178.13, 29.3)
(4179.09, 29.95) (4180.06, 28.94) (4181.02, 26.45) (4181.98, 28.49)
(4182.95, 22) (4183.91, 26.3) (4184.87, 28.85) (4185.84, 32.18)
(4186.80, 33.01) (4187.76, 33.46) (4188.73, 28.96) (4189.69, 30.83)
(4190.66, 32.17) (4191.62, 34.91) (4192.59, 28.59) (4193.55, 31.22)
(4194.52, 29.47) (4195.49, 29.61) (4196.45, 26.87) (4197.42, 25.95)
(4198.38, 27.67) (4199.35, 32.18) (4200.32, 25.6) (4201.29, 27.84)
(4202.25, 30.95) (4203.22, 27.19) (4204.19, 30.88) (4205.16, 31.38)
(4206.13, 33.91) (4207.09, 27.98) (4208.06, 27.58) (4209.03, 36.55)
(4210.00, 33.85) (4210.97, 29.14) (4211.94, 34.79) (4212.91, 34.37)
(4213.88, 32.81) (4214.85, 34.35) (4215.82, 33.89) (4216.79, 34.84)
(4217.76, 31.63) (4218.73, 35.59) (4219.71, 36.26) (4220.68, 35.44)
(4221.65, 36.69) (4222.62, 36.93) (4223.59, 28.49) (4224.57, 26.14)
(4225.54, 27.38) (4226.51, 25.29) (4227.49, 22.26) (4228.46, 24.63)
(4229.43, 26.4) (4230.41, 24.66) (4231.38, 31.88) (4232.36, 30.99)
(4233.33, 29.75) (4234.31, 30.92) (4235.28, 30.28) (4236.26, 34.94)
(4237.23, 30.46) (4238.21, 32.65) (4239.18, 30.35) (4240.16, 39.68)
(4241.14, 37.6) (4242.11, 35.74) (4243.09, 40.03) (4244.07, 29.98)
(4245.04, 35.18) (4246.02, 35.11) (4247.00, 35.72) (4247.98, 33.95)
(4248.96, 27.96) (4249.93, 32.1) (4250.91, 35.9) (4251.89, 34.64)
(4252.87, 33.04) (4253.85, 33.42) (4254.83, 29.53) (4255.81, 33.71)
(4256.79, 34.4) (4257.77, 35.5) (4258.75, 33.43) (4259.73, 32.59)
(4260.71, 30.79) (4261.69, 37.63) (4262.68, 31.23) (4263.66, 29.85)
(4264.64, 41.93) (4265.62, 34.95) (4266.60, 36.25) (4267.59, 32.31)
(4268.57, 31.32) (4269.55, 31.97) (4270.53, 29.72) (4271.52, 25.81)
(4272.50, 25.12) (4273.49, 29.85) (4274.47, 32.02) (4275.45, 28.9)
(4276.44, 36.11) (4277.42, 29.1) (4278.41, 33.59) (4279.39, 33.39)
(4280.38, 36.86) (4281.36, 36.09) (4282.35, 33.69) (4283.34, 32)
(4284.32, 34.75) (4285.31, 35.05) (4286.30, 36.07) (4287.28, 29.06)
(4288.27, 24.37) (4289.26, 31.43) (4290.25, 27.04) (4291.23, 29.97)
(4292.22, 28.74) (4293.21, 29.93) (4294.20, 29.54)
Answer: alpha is 1.18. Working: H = 28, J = 33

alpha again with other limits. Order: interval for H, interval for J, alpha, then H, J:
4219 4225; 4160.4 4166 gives 0.97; 33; 32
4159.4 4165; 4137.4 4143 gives 0.91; 32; 29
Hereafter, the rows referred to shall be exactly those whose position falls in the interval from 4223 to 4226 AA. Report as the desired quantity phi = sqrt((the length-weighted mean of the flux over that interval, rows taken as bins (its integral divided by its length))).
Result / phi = 5.26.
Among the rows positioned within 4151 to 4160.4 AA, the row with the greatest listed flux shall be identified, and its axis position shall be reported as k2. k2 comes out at 4154.15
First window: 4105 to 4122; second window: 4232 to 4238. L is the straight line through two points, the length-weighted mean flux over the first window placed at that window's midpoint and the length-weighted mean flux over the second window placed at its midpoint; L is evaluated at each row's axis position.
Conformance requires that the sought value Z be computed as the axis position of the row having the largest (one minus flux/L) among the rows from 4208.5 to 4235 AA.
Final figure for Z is 4227.49 AA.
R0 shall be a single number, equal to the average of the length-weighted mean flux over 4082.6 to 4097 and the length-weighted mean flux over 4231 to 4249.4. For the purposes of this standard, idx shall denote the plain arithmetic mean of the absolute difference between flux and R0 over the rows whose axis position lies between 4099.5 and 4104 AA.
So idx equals 6.7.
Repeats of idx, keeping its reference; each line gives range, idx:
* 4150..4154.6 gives 4.4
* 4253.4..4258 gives 2.5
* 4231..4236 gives 1.0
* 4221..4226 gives 4.7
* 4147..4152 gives 3.0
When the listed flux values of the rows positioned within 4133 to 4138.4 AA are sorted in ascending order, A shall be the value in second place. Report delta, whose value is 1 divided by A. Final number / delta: 0.034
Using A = 29.17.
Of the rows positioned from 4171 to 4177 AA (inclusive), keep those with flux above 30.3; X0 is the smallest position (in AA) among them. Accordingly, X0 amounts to 4172.36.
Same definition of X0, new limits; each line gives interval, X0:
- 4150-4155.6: 4154.15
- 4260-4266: 4260.71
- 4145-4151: 4147.46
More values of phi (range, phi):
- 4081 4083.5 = 5.03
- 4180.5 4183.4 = 5.07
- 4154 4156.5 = 5.80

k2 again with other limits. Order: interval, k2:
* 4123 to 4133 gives 4126.50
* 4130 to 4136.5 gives 4134.11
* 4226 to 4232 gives 4231.38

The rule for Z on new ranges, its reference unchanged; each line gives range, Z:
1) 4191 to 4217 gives 4200.32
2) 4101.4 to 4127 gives 4102.82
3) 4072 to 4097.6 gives 4076.45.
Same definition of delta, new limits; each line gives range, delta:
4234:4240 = 0.033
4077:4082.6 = 0.040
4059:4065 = 0.036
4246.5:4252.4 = 0.031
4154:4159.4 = 0.035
